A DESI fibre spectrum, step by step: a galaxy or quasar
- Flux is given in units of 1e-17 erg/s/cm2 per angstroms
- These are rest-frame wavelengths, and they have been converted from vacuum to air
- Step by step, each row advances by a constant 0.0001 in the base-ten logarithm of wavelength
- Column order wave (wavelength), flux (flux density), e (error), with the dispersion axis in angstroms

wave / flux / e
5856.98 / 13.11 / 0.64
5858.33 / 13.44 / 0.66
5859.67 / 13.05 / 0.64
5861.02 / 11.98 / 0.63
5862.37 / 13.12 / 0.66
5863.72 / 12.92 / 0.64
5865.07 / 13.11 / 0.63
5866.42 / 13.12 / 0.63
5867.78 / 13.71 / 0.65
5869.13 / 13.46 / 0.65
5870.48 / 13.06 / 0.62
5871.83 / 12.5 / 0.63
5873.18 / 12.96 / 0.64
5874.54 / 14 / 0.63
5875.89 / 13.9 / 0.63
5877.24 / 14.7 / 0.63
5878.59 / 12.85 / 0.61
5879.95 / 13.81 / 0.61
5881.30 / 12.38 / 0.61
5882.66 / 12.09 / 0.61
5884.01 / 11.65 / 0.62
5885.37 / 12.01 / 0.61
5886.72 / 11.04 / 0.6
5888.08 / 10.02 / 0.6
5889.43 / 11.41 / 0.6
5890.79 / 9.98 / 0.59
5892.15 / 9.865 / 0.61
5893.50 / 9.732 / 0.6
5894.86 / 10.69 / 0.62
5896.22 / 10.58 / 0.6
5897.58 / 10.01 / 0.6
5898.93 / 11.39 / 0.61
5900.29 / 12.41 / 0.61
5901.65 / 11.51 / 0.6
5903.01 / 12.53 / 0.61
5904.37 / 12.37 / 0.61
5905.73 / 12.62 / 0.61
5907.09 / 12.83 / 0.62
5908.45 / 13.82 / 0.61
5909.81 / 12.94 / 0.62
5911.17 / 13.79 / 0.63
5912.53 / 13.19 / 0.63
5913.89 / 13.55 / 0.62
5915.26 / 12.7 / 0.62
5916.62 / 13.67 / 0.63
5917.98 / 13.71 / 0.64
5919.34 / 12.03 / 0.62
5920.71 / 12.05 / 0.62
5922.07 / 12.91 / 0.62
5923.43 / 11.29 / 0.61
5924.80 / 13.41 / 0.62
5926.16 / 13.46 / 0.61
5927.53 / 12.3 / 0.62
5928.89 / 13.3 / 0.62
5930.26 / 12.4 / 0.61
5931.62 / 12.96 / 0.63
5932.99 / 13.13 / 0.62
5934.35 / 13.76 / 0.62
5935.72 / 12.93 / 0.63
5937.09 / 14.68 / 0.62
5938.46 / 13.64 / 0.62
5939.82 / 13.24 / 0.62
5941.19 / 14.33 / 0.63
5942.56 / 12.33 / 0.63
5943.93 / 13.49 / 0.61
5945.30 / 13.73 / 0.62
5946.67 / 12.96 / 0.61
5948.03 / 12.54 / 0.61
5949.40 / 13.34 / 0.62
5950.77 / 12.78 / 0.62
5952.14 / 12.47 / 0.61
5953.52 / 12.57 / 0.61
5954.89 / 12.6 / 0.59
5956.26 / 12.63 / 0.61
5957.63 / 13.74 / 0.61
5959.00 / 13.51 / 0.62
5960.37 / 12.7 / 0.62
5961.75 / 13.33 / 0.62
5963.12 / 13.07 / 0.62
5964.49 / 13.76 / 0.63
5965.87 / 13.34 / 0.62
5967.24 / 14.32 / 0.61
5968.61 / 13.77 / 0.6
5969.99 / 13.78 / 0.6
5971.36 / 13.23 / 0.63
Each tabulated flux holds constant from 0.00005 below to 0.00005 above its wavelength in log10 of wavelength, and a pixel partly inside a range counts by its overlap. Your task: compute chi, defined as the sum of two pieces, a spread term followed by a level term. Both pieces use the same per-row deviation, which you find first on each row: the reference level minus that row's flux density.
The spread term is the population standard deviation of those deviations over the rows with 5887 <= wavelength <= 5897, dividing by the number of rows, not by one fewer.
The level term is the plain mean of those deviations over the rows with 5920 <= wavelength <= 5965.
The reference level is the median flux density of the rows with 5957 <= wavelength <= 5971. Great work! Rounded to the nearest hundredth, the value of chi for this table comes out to 1.11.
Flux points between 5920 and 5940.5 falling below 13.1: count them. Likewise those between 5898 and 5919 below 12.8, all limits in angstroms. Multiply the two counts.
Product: 49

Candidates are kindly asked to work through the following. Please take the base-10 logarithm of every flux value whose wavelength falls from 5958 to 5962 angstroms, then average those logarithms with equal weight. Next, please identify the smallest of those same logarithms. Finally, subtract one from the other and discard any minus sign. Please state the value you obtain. 0.016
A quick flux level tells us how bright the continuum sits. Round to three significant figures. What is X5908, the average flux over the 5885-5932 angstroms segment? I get 12.1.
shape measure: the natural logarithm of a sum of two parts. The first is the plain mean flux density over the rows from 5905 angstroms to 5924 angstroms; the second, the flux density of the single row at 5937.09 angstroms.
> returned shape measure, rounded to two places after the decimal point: 3.32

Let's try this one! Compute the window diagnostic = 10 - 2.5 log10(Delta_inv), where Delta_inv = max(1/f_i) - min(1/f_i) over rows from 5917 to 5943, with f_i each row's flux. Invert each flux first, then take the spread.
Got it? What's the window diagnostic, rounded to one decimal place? 14.2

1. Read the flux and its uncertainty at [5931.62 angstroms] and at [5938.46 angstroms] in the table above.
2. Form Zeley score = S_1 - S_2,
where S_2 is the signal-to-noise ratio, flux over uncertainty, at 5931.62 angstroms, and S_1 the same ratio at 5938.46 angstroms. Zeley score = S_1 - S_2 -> 1.4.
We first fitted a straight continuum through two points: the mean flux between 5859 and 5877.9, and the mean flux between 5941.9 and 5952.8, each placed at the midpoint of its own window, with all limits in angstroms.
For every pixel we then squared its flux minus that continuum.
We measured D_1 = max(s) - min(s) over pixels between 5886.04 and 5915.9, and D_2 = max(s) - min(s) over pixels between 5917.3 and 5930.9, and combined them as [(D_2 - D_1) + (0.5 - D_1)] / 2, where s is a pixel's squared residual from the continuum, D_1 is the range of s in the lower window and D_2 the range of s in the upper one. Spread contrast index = -10.0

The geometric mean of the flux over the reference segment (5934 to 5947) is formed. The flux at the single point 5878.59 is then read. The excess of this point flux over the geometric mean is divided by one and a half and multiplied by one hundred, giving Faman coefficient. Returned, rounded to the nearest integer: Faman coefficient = -43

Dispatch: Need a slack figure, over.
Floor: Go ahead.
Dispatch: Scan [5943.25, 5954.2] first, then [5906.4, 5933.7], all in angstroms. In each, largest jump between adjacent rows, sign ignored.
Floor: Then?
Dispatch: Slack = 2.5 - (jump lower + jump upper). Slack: -0.42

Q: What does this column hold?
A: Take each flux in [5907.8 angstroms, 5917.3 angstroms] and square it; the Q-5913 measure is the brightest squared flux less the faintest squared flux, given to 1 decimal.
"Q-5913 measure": 29.7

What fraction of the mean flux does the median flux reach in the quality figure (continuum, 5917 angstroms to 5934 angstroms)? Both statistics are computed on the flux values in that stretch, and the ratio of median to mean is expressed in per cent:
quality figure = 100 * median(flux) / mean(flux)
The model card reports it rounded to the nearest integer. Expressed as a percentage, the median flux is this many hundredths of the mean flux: 101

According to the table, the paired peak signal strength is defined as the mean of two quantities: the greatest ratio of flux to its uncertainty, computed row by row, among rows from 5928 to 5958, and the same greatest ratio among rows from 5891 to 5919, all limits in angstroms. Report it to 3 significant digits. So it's 23.2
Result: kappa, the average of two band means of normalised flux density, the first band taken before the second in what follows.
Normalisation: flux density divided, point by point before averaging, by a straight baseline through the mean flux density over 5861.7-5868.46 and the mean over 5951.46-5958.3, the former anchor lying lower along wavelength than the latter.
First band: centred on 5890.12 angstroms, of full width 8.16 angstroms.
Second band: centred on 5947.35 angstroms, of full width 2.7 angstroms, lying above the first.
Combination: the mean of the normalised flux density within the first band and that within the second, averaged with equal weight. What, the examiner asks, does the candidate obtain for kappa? 0.89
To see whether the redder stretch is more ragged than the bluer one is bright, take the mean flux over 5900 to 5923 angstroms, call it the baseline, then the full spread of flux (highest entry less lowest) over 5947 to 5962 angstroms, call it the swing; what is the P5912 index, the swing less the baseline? -11.6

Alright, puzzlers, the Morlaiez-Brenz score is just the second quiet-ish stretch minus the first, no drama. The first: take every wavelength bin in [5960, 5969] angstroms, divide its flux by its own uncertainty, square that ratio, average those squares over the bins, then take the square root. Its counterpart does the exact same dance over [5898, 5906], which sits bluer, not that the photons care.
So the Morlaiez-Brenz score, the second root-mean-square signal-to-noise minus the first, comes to -1.9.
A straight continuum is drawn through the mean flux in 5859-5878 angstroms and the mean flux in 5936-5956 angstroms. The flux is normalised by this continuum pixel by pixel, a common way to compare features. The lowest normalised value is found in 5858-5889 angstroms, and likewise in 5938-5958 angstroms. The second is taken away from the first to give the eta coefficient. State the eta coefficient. -0.18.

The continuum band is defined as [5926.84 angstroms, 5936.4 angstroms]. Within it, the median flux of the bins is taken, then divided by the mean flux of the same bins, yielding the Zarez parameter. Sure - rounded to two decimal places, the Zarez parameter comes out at 1.00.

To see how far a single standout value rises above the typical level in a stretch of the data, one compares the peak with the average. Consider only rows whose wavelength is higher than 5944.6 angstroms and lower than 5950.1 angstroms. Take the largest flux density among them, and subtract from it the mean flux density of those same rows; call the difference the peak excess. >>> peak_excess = 0.6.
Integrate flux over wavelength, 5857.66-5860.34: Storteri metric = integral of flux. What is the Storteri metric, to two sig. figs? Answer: 36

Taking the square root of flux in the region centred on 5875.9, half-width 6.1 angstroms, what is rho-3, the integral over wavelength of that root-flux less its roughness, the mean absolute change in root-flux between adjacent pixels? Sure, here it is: 44.4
